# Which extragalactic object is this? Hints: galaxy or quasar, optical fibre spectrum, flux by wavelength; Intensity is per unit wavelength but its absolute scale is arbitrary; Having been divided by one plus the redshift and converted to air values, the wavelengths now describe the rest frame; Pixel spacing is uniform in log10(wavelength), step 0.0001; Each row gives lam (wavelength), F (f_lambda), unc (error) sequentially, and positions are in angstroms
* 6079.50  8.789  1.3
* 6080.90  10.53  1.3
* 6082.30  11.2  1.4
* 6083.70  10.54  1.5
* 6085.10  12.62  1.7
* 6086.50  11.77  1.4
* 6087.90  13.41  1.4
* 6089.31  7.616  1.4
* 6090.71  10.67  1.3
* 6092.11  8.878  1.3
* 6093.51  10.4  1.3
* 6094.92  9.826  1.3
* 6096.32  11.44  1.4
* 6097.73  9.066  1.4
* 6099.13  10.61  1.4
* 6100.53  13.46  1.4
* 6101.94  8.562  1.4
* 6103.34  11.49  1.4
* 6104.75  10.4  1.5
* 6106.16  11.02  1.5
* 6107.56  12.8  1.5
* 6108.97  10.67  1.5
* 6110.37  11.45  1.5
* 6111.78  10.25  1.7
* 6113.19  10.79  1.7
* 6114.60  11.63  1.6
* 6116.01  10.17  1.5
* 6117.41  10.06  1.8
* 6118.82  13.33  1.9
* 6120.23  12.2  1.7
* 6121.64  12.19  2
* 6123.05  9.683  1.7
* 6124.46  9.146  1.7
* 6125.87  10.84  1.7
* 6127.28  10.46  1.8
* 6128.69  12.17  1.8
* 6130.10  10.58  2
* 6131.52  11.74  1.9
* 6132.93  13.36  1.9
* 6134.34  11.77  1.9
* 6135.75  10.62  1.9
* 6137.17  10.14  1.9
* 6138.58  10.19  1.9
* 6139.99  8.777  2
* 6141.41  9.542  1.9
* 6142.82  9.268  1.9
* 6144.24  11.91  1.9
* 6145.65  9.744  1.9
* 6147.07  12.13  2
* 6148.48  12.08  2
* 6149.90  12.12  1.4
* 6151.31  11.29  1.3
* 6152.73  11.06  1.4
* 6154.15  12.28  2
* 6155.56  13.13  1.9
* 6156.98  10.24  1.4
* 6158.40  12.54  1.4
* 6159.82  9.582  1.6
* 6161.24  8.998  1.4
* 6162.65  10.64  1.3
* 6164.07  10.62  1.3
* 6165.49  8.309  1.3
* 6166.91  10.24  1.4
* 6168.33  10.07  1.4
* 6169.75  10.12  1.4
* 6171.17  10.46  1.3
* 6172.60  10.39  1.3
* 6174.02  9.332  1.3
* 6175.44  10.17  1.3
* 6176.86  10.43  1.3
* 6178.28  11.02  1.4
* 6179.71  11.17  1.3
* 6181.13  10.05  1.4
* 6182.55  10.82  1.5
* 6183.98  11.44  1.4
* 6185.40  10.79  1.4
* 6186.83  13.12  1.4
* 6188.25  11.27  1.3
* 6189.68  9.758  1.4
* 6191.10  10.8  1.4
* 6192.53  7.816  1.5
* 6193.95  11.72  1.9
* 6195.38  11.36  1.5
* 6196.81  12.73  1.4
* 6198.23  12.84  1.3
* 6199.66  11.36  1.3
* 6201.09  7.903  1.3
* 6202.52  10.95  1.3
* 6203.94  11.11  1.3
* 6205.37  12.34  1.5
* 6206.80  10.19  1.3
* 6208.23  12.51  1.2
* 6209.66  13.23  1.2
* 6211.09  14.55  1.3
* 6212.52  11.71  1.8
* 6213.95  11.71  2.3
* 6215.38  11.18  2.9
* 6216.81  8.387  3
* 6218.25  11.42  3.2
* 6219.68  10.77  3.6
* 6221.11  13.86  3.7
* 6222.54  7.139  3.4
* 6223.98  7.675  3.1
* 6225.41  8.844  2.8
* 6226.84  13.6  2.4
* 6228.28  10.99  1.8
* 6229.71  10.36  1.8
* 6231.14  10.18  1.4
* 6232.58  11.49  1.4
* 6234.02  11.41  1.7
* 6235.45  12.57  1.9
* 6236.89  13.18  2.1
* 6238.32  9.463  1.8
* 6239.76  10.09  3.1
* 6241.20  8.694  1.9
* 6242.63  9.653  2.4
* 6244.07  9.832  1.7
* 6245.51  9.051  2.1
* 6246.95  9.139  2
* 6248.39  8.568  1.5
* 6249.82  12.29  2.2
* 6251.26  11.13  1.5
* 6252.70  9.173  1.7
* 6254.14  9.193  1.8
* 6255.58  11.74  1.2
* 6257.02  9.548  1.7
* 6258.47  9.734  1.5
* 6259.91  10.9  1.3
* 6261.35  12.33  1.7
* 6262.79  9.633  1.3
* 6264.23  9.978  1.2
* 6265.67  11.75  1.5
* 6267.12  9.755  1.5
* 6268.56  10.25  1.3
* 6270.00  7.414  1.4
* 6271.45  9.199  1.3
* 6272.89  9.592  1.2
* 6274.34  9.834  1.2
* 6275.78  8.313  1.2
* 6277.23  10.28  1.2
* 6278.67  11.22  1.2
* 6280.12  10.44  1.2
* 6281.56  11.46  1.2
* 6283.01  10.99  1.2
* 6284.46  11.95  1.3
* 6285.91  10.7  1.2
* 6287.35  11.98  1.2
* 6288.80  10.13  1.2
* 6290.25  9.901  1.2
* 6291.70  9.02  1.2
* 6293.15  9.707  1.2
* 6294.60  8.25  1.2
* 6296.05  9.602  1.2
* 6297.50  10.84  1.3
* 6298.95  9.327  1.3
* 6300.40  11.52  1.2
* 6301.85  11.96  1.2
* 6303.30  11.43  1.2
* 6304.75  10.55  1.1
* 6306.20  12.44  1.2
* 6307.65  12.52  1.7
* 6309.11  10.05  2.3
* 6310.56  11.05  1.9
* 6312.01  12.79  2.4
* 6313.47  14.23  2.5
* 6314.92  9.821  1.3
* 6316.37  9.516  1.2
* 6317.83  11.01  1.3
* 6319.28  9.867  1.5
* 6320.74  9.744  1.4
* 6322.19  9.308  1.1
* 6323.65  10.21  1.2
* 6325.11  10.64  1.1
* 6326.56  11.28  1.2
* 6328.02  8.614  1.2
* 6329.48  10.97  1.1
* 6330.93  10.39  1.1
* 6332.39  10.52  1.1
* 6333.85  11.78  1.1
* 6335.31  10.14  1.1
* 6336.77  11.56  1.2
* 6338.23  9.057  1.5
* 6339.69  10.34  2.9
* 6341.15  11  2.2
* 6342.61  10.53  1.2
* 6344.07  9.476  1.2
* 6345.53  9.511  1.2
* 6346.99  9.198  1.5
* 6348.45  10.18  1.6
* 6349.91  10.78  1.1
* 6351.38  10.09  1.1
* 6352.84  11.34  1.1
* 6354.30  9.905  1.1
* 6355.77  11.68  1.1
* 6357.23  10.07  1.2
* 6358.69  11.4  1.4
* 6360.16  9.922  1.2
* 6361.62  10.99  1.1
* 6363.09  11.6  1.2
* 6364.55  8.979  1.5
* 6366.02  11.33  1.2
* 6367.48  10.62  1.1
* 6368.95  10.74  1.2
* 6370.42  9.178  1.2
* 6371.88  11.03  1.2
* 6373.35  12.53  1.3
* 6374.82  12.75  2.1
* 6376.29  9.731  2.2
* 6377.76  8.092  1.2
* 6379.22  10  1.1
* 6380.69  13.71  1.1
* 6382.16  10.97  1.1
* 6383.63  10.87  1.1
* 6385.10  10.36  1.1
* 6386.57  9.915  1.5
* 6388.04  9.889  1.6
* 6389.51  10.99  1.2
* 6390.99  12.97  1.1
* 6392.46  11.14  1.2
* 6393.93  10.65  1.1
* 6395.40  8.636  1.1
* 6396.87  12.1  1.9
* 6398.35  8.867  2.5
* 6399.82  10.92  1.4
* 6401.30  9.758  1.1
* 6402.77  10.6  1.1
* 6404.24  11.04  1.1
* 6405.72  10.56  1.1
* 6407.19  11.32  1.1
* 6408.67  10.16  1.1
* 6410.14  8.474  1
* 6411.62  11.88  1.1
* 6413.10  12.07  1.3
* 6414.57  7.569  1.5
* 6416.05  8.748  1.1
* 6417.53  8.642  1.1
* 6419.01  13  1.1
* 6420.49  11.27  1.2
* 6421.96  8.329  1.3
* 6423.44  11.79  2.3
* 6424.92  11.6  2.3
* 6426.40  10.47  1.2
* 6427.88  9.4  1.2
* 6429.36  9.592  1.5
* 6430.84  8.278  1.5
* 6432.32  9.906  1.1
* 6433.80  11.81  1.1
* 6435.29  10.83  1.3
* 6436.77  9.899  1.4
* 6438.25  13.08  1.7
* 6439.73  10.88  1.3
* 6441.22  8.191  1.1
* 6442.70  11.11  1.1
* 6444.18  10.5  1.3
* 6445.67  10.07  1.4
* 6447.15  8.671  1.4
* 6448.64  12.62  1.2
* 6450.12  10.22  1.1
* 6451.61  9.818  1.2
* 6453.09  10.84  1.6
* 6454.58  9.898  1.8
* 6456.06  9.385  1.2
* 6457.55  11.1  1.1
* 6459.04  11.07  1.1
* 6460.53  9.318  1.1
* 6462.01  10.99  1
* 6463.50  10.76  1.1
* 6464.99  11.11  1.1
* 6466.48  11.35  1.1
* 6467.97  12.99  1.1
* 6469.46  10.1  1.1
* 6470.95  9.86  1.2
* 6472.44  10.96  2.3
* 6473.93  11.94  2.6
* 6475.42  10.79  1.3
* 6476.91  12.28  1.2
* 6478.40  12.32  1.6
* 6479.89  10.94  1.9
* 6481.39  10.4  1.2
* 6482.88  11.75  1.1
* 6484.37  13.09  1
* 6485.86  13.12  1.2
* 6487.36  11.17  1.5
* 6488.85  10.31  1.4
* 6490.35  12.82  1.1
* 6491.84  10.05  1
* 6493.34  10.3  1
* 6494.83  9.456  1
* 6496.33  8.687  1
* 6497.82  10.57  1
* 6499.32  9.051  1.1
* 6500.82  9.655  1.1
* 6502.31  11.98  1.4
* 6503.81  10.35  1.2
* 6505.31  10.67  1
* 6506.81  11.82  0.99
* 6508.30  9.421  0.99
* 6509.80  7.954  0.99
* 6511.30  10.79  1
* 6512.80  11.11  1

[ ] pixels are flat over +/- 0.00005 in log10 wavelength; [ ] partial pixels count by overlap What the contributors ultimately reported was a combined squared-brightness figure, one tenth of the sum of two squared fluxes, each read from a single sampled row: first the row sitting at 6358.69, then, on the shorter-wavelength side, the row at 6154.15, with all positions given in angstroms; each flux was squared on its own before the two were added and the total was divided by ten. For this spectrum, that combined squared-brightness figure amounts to 28.1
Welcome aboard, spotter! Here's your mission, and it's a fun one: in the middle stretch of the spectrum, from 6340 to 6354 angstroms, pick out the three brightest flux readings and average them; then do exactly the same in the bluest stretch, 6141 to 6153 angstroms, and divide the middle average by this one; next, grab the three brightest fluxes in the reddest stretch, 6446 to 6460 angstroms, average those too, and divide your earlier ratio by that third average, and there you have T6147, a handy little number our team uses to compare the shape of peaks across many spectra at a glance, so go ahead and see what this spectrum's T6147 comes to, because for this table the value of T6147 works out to 0.0786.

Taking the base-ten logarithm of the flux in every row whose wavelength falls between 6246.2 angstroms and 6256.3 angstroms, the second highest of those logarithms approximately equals 1.07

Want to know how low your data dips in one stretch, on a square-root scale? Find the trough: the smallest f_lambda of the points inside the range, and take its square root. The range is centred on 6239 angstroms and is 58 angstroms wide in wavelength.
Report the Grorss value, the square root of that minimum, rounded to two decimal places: 2.67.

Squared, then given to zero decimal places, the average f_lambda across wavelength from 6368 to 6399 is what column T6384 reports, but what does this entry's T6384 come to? 115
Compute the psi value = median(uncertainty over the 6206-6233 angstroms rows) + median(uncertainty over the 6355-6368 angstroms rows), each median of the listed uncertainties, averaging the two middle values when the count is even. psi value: 3.5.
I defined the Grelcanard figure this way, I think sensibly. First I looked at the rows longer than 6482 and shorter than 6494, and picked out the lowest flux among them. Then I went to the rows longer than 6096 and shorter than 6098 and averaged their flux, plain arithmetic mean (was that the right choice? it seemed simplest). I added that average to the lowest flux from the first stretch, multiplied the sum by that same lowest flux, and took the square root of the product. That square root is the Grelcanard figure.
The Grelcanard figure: 14.3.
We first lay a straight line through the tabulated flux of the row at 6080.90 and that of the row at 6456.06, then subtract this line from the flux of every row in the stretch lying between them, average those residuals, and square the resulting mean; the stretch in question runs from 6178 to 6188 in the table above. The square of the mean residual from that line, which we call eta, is 1.0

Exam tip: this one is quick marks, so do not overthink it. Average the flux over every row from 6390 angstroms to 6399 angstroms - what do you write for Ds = 10.7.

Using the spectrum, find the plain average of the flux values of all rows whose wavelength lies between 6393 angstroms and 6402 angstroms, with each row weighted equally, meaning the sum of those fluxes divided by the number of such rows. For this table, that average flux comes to 10.2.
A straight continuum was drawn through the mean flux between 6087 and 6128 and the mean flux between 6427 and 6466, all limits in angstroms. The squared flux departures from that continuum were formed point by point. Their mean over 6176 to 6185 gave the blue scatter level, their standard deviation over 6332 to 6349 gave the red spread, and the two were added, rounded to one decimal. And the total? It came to 1.0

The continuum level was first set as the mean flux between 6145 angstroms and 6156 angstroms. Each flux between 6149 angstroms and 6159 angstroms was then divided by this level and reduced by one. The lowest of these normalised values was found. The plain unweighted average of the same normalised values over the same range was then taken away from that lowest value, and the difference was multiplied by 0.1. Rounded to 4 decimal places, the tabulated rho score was -0.0134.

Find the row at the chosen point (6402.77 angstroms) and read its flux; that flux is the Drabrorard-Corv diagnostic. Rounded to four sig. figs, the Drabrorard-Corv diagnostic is 10.60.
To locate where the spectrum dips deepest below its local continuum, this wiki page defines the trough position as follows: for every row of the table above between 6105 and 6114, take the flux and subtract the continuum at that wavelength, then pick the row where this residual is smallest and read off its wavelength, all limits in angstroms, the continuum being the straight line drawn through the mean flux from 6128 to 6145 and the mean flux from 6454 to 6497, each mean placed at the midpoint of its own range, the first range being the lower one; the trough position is 6111.78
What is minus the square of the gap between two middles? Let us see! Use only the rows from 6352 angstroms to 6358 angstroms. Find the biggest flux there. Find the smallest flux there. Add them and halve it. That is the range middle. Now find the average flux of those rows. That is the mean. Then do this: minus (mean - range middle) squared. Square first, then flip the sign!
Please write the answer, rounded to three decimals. -0.002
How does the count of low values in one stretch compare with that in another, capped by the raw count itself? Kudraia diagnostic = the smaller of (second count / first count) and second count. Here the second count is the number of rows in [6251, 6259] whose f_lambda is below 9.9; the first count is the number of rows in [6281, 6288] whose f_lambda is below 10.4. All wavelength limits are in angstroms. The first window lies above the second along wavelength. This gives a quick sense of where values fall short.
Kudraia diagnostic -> 4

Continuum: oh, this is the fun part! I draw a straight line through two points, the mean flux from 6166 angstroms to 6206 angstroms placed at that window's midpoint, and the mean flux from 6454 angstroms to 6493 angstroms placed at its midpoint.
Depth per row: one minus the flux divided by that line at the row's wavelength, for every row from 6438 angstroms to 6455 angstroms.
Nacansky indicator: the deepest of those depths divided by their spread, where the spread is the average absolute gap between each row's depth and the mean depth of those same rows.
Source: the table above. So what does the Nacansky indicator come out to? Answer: 2.87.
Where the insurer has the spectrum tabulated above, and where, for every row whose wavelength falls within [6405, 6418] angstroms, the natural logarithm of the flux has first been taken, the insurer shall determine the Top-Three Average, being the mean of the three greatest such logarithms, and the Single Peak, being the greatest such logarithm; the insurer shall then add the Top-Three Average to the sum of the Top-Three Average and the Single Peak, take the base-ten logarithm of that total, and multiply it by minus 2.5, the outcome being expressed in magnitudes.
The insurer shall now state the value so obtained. -2.18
